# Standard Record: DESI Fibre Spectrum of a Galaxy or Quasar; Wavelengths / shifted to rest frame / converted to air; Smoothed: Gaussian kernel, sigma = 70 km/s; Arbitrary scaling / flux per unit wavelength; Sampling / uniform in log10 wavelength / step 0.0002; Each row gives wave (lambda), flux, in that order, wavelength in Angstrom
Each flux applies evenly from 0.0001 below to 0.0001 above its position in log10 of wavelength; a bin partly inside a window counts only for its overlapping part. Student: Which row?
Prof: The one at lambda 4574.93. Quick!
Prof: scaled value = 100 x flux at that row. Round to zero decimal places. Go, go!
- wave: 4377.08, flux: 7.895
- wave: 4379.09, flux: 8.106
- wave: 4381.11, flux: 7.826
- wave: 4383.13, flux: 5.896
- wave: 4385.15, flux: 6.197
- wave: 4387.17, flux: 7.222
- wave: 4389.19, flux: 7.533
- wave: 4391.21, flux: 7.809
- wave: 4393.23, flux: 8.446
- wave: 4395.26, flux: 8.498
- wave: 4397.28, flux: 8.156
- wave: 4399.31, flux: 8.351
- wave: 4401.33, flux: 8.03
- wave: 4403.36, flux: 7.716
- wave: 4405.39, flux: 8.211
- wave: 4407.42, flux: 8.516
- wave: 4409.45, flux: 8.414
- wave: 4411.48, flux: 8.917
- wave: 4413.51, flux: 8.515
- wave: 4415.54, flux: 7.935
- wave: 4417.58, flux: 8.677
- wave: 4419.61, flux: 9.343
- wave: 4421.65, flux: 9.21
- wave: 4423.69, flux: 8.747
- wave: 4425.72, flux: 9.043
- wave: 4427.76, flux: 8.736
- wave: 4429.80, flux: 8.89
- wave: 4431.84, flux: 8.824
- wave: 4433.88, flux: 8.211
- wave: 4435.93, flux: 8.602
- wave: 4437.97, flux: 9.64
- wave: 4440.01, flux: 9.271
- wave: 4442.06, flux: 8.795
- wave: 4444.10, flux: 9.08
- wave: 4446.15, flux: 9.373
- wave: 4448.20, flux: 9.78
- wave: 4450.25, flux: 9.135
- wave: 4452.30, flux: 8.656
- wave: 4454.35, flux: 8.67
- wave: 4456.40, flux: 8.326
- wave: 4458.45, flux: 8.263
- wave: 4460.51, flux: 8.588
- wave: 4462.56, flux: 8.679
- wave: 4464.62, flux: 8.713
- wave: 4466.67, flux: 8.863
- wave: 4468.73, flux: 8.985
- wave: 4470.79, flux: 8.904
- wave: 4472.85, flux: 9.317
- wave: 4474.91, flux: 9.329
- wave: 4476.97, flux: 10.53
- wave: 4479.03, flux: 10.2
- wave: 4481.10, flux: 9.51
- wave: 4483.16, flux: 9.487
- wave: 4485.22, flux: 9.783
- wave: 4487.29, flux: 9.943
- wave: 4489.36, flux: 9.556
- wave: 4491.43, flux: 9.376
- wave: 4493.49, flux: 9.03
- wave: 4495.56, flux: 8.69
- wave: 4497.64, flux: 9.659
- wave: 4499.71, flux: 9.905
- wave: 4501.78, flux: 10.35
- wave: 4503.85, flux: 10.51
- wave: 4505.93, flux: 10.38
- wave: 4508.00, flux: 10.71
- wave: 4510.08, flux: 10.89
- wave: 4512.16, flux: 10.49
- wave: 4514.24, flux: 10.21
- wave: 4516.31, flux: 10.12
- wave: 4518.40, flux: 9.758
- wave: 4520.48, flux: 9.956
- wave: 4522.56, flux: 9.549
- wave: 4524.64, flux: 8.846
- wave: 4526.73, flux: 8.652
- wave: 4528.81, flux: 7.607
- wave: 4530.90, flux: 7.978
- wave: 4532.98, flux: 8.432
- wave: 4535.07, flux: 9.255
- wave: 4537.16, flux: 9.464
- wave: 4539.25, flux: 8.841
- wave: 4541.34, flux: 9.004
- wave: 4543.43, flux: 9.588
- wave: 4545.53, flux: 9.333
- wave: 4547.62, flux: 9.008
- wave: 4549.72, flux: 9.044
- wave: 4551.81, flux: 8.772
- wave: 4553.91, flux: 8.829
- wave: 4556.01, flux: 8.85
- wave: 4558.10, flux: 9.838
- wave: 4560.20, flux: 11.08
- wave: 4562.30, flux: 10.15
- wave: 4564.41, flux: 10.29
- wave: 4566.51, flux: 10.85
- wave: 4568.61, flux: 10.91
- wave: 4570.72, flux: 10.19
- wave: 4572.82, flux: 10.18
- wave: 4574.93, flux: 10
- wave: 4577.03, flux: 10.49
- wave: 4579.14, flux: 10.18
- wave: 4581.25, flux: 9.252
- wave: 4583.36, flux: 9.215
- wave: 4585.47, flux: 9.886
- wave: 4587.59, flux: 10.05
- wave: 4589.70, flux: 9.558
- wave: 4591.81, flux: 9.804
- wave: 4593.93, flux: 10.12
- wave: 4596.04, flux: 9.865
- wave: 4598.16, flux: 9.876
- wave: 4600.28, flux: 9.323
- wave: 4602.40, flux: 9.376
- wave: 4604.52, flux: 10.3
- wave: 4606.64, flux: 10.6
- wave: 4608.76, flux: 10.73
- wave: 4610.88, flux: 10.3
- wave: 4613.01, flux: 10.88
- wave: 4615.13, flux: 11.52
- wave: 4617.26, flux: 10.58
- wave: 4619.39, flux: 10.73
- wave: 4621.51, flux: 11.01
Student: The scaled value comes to 1000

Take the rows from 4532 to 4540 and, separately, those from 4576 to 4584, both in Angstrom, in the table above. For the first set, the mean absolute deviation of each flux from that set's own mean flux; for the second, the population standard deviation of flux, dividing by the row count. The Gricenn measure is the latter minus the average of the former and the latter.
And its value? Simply 0.10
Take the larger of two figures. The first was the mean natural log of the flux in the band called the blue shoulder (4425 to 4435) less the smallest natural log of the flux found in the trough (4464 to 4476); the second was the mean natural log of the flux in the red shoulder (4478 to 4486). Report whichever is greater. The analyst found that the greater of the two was 2.28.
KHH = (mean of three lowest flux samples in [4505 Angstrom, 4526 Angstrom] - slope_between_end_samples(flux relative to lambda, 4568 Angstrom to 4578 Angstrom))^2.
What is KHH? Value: 89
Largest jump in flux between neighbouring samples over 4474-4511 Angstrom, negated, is -1.20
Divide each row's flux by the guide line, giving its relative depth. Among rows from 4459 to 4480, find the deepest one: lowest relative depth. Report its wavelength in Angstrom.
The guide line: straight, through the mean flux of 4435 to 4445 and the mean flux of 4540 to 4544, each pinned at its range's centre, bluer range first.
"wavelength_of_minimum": 4460.51 Angstrom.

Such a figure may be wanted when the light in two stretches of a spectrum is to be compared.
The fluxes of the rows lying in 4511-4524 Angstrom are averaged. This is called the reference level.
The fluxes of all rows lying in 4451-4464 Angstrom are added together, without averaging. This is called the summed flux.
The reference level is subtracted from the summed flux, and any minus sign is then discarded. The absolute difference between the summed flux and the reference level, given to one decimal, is 41.2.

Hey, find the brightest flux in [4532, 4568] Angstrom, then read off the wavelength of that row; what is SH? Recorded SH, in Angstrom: 4560.20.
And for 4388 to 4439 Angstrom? 4437.97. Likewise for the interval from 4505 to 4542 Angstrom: 4510.08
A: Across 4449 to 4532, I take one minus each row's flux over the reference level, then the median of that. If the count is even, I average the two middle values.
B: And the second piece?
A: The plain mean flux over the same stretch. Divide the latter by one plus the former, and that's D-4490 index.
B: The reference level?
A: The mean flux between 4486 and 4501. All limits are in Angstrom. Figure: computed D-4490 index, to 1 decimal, 9.4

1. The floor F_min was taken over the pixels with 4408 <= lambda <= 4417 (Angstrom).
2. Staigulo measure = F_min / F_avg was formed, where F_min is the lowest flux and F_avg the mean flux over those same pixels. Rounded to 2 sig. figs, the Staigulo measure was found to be 0.94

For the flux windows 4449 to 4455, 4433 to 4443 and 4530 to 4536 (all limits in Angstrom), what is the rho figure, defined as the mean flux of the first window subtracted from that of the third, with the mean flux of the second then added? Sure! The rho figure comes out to 8.6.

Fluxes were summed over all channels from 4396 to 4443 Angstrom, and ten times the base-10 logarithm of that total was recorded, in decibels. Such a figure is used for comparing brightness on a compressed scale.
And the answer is 23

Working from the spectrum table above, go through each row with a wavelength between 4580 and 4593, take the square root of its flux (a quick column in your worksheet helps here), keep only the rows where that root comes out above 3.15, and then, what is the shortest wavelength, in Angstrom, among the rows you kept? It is 4587.59 Angstrom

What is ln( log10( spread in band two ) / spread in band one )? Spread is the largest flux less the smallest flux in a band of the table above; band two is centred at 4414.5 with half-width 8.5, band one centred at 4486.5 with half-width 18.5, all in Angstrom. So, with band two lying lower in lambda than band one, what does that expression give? -2.5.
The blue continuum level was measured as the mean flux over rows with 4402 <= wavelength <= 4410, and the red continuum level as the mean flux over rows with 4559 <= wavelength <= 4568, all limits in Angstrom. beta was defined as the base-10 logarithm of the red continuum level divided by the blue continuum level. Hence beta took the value 0.11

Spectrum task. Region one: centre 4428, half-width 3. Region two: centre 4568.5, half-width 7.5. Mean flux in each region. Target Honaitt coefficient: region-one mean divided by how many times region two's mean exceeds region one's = 7.6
